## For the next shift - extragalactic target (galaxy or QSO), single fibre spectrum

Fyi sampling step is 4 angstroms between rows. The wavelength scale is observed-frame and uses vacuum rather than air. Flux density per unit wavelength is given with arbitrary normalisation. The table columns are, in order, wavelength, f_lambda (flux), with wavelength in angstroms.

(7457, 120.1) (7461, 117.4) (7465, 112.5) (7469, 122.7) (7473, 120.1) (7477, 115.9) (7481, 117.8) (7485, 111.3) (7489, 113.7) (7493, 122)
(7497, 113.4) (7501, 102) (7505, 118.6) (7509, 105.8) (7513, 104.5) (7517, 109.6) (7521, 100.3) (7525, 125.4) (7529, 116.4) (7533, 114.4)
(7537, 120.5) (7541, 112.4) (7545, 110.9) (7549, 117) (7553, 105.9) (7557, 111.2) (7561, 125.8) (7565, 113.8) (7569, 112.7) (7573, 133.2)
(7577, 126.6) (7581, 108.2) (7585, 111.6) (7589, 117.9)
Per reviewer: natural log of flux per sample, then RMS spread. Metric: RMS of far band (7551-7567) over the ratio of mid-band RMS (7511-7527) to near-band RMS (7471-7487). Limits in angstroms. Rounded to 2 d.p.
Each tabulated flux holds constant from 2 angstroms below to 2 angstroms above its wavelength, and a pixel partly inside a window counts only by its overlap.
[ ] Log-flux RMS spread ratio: 4.80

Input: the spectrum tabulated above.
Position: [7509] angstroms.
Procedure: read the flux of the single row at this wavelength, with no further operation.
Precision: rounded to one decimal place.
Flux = 105.8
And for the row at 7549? 117.0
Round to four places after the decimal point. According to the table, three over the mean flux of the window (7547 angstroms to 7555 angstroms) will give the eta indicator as 0.0269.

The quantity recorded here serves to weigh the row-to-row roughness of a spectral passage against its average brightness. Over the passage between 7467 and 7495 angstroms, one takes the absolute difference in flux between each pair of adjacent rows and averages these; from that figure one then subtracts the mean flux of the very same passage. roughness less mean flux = -113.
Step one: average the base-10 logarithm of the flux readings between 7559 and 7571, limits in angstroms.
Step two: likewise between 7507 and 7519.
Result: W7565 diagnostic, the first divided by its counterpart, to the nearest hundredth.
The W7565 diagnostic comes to 1.02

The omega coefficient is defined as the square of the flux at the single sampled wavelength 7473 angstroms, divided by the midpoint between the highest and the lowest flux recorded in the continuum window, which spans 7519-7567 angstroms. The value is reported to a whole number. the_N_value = 128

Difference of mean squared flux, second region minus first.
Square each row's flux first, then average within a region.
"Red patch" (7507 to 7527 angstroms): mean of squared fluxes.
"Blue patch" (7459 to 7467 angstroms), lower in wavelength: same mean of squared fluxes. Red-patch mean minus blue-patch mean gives -1237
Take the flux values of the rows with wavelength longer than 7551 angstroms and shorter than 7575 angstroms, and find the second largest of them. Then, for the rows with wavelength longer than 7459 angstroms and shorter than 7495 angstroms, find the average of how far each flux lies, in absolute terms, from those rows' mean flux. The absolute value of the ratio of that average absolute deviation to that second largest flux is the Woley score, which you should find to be 0.026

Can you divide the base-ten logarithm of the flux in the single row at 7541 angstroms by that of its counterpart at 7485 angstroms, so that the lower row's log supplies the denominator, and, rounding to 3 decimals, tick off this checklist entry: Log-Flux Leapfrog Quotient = 1.002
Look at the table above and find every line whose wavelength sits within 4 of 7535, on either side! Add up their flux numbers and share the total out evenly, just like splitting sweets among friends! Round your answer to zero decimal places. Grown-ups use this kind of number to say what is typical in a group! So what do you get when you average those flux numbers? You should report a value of 117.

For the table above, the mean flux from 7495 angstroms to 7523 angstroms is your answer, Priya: 108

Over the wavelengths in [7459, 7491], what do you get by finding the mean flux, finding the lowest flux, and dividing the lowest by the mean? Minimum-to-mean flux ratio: 0.956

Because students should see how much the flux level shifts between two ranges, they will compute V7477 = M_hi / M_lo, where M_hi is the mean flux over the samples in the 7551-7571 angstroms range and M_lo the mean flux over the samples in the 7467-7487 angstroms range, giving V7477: 0.97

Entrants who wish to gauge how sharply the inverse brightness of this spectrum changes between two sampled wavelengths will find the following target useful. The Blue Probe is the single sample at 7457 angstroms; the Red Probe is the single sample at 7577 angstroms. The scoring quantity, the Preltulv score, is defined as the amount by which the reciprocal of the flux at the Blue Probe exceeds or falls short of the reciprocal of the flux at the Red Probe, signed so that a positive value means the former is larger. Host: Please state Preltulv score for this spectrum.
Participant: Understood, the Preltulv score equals 0.0004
